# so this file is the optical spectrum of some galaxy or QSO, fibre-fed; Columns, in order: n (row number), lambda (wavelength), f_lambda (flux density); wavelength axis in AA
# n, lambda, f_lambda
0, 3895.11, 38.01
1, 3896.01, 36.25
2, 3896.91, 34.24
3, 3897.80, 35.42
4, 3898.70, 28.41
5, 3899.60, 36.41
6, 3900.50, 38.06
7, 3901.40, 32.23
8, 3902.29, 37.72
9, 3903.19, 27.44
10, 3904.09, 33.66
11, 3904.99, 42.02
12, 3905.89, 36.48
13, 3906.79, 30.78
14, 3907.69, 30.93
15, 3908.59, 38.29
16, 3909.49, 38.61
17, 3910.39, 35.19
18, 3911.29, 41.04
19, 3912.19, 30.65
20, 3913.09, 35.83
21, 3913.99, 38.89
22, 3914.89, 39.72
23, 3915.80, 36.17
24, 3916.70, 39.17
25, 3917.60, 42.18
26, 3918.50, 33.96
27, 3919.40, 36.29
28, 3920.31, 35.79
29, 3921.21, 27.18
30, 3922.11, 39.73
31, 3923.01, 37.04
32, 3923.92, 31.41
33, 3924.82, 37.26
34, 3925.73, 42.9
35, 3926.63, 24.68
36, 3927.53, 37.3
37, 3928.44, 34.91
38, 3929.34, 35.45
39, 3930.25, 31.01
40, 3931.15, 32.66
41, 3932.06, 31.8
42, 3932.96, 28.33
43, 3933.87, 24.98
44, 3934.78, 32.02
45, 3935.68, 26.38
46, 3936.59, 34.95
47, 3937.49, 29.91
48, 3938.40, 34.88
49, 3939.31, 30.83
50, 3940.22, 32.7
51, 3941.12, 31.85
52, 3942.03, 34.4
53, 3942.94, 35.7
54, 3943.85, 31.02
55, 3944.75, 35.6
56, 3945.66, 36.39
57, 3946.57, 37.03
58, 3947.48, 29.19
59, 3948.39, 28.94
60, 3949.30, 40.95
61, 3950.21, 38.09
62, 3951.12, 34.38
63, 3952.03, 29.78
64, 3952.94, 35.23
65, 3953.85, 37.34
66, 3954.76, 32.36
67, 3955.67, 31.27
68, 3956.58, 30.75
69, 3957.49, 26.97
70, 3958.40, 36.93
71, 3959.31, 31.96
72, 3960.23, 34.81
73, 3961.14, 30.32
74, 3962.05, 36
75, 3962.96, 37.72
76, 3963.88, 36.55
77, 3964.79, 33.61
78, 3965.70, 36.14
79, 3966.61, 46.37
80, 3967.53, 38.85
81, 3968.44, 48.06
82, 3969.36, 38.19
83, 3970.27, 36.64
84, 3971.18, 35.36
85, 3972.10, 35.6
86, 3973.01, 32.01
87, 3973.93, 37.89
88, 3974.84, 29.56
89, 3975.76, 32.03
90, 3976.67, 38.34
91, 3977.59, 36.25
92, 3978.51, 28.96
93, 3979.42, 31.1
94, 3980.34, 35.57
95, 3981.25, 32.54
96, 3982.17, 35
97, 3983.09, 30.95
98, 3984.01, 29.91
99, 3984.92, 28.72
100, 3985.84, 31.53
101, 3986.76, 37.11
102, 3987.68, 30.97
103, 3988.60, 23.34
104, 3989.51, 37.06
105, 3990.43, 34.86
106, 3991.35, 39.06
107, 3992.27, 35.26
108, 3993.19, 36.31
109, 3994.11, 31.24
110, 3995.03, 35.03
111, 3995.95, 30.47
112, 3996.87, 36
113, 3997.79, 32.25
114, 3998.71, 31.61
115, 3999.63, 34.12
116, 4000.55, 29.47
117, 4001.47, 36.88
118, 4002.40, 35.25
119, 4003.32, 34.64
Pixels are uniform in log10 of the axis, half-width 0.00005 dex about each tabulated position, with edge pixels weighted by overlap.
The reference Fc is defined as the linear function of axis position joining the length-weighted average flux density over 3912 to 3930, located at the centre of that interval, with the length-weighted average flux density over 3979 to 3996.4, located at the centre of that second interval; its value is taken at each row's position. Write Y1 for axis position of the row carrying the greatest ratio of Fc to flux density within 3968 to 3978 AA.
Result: 3974.84 AA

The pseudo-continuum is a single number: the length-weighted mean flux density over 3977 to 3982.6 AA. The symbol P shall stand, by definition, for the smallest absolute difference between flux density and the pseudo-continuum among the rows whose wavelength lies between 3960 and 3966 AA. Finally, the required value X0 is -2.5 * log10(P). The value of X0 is 1.4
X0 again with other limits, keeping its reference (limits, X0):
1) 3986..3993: -0.5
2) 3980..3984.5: 0.3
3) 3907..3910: -1.0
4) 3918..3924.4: 0.5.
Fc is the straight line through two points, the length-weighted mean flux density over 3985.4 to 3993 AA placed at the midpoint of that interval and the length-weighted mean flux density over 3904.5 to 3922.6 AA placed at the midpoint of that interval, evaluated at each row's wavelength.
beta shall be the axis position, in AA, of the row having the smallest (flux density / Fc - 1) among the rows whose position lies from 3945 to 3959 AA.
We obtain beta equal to 3957.49 AA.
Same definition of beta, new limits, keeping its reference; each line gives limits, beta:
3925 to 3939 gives 3926.63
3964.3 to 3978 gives 3974.84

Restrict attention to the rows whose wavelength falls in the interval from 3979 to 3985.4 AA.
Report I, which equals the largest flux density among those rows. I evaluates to 35.57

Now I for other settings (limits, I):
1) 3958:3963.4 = 37.72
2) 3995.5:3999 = 36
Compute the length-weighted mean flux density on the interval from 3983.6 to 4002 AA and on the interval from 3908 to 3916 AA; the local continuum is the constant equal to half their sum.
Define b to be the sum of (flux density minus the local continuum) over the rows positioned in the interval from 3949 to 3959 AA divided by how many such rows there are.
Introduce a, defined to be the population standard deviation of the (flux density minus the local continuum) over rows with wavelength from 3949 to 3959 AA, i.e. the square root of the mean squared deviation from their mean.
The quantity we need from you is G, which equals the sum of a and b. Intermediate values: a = 3.98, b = -1.1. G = 2.9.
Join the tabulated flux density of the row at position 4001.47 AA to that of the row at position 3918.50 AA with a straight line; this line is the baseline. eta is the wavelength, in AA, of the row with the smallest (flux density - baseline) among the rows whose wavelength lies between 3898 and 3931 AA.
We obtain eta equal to 3926.63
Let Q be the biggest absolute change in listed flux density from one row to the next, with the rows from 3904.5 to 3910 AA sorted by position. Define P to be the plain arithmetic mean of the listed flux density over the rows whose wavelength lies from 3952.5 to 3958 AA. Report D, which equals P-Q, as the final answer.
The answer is 25.0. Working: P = 32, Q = 7.4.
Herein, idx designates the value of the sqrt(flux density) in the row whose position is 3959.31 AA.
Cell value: 5.7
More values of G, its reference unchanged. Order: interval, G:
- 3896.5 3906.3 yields 3.7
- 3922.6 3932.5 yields 3.6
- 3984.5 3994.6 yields 2.5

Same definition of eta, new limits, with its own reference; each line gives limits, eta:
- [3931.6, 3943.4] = 3933.87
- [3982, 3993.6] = 3988.60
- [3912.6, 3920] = 3918.50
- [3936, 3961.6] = 3957.49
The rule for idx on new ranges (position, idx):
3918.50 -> 5.8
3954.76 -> 5.7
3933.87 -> 5.0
